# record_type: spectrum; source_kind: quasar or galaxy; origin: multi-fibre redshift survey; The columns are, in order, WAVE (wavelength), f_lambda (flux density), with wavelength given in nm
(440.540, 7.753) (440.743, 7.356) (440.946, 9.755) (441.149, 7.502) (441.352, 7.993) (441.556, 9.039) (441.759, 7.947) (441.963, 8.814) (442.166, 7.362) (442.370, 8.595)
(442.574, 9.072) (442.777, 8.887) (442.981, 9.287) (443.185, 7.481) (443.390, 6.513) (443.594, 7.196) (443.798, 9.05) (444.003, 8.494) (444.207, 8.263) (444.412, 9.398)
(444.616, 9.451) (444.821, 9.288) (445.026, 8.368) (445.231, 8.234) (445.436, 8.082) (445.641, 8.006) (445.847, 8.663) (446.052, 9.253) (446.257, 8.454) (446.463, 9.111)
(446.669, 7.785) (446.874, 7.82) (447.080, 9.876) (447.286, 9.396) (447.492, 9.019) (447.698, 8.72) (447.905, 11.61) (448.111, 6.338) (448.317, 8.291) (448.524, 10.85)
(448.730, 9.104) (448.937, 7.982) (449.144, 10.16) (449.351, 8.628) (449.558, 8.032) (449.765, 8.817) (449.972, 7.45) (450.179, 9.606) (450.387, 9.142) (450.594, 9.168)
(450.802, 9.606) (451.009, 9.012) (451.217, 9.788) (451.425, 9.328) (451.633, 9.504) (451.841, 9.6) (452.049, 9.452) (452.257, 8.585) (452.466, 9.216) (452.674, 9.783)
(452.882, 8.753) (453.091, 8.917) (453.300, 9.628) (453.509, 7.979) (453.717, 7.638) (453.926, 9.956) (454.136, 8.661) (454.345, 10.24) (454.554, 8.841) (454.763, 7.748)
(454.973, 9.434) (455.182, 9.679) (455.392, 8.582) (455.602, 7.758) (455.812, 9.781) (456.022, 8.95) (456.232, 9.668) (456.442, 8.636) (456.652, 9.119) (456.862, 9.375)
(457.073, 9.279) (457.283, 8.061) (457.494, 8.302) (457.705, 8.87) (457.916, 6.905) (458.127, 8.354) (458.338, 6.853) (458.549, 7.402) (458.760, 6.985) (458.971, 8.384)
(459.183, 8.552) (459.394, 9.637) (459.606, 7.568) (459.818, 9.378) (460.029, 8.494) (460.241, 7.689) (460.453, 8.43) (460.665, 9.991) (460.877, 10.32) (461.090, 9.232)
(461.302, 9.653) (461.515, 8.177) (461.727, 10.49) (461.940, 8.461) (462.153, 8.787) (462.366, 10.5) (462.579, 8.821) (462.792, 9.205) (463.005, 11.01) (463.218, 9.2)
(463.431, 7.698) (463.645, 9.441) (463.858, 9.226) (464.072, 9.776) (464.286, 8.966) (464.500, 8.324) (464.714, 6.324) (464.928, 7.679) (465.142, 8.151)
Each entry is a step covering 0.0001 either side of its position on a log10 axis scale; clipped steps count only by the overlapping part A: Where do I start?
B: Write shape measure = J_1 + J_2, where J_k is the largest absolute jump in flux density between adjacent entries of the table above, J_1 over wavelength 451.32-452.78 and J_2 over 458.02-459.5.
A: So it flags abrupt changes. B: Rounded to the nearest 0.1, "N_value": 2.4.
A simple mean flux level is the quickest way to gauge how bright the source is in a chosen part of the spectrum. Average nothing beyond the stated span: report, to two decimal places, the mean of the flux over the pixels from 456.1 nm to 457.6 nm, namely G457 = 8.92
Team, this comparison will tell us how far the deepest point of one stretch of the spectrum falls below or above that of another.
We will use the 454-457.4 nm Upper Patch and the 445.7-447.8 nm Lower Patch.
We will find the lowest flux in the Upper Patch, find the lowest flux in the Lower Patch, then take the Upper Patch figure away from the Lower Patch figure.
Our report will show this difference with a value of 0.0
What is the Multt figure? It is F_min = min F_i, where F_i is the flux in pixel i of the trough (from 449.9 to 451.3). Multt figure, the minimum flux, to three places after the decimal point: 7.450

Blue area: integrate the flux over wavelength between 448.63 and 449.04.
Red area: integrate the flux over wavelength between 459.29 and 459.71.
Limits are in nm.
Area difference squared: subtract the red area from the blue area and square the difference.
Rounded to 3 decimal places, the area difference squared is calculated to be 0.012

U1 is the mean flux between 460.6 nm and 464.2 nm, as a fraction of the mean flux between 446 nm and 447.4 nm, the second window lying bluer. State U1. 1.07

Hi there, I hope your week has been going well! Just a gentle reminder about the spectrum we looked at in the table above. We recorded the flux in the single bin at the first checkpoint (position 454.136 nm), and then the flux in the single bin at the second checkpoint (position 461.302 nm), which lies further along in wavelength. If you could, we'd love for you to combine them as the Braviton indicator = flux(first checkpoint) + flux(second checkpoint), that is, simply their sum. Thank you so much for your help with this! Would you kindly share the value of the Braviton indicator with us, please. 18.3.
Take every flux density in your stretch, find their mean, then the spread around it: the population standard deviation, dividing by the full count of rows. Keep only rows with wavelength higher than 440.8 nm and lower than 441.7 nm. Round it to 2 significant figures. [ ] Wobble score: 0.88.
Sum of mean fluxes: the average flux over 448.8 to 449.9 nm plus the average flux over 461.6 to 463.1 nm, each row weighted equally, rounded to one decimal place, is 18.3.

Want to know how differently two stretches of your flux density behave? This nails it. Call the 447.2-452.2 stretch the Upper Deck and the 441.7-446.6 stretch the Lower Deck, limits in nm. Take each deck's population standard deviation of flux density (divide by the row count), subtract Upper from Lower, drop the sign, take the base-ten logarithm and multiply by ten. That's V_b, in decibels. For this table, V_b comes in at -5.4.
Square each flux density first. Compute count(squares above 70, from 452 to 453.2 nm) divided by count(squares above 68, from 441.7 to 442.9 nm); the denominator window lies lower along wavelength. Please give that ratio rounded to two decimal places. 1.50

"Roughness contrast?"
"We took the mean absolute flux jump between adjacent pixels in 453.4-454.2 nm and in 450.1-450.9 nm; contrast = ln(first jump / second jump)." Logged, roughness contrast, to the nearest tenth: 1.4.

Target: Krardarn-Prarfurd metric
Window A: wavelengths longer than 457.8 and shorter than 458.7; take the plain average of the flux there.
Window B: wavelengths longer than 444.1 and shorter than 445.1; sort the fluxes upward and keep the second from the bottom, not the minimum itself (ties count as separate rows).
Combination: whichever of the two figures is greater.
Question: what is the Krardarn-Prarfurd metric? 8.4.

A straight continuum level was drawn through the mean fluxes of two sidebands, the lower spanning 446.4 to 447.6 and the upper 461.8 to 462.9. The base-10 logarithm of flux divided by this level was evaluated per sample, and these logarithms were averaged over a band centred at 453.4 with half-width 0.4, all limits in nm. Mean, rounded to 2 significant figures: -0.023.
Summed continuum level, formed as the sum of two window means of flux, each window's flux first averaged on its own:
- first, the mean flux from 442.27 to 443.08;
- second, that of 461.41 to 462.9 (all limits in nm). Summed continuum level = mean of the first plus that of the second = 18.2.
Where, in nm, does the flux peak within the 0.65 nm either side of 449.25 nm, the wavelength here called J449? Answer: 449.144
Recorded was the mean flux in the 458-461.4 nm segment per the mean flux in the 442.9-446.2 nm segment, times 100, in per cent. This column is 101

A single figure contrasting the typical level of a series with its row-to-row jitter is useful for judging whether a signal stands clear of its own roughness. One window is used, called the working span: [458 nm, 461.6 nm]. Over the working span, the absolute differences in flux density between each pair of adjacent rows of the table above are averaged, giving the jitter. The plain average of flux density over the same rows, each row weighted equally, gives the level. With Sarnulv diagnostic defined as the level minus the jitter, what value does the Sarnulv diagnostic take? 7.5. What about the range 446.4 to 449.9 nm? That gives 7.3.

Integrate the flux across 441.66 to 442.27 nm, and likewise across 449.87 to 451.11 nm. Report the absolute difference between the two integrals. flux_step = 6.3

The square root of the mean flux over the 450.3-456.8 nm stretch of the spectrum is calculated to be 3.02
